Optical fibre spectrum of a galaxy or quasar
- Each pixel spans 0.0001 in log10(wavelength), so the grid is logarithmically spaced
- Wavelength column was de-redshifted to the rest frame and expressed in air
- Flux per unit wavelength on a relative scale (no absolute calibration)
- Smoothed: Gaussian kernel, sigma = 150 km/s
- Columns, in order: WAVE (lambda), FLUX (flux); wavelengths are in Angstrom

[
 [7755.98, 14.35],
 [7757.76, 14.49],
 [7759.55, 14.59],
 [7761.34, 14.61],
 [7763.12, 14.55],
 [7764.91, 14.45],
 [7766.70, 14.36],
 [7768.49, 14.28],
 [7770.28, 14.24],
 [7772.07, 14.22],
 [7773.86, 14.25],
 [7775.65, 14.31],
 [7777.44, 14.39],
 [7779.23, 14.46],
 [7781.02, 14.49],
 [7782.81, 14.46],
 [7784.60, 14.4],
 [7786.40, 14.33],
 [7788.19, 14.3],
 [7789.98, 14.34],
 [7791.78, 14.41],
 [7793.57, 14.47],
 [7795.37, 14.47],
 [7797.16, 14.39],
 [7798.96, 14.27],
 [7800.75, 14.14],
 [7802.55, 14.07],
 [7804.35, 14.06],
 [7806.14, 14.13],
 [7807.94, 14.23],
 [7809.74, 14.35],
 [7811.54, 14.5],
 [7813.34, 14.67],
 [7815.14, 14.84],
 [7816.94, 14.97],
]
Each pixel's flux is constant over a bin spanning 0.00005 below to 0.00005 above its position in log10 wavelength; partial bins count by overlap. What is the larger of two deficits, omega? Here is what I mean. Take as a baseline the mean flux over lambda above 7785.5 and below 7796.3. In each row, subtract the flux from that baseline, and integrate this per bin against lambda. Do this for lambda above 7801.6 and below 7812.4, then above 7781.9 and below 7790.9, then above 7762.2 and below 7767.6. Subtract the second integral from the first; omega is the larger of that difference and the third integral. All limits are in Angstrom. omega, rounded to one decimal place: 1.6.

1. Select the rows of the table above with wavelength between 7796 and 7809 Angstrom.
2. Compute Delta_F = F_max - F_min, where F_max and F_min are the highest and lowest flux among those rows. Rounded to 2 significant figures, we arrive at 0.33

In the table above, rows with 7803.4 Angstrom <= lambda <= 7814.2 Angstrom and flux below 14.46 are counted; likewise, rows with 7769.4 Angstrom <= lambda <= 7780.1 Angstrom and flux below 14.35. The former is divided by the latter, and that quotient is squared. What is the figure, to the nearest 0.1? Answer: 1.0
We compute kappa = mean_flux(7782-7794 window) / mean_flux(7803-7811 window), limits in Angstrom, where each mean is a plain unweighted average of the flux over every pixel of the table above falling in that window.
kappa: 1.01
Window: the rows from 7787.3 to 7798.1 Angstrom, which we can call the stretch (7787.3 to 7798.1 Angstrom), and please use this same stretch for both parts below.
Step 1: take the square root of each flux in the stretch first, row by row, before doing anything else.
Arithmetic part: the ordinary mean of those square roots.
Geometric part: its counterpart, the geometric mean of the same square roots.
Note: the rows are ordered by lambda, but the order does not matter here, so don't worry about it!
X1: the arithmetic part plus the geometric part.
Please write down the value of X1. 7.59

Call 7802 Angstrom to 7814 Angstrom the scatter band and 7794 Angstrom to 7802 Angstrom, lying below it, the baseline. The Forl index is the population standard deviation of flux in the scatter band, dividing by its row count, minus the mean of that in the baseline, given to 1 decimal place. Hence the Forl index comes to -14.1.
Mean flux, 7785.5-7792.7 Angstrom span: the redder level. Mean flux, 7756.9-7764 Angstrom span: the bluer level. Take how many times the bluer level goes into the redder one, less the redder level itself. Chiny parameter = -13.36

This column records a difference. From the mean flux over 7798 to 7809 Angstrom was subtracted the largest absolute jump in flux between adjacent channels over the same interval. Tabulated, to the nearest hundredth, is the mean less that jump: 14.02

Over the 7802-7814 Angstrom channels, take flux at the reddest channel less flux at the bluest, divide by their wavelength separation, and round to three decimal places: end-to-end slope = 0.056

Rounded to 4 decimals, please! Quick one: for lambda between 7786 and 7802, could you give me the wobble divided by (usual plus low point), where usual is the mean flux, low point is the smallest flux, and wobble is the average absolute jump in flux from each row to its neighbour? 0.0023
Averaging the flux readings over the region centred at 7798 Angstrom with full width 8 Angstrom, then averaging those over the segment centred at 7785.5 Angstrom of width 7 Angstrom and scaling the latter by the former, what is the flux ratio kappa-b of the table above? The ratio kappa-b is 1.00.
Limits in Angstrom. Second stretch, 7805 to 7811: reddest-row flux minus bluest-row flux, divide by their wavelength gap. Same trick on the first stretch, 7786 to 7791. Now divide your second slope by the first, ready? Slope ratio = 21.9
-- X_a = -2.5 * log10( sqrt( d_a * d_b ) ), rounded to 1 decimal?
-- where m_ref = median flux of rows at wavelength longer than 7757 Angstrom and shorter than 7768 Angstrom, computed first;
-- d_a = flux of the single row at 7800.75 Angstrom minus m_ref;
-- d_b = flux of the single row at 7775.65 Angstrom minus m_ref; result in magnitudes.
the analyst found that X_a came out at 1.4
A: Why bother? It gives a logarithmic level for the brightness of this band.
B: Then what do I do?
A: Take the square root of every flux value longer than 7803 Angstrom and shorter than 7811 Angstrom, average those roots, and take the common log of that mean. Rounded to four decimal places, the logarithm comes 0.5760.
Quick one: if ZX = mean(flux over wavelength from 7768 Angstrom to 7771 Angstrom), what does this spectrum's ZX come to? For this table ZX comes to 14.3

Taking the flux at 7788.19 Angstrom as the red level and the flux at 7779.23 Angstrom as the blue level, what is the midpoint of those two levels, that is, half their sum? 14.4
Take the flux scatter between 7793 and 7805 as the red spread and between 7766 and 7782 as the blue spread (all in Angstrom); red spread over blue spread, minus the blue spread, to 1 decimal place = 1.7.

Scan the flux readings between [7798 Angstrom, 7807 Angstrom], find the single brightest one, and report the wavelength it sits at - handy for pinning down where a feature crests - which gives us 7798.96 Angstrom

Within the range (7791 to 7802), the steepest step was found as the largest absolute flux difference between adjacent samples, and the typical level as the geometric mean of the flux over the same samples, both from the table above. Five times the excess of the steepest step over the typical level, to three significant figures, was -71.1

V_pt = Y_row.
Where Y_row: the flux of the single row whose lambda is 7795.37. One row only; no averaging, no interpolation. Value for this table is 14.47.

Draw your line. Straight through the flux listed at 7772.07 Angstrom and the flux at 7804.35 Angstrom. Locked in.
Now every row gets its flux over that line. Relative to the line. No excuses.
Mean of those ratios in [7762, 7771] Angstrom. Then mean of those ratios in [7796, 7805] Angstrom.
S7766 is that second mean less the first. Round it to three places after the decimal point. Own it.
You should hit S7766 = -0.001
